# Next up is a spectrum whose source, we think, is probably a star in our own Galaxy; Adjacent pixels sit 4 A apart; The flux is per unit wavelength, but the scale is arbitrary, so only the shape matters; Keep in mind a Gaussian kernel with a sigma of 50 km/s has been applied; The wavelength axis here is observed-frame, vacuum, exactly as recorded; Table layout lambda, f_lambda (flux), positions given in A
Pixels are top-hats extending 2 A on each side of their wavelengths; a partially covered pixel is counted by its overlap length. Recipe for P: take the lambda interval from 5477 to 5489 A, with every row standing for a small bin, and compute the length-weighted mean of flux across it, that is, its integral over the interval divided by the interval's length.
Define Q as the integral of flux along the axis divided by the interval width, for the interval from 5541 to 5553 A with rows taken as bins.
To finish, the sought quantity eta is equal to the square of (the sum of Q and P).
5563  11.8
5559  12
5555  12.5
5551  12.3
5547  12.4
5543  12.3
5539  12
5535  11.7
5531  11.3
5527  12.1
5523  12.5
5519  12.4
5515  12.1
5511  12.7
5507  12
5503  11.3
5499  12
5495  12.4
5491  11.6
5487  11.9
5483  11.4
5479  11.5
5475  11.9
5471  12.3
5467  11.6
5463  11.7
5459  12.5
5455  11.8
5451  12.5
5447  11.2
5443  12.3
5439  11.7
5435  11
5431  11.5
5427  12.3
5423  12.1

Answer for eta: 573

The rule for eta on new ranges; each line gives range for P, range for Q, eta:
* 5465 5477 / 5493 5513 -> 577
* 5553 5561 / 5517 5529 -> 604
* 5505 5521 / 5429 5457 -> 577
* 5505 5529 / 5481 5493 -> 573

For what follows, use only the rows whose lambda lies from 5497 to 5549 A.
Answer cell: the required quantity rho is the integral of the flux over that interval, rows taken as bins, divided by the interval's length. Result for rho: 12.06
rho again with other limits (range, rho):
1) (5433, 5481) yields 11.83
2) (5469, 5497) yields 11.86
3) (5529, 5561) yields 12.06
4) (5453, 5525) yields 11.98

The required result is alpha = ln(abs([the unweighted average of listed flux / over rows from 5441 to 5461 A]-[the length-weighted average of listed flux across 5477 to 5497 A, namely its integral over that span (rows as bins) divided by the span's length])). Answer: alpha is -1.20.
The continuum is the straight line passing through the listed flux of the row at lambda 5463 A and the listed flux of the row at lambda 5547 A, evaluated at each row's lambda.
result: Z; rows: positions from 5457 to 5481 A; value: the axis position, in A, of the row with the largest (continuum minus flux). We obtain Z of 5479 A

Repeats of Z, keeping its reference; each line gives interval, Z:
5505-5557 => 5531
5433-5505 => 5503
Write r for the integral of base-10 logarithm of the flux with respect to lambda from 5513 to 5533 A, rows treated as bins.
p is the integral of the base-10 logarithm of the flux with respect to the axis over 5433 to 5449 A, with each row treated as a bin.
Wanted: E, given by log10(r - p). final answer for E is 0.67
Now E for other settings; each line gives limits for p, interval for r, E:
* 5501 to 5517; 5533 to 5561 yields 1.12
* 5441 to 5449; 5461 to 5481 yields 1.11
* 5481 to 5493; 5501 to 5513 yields -0.81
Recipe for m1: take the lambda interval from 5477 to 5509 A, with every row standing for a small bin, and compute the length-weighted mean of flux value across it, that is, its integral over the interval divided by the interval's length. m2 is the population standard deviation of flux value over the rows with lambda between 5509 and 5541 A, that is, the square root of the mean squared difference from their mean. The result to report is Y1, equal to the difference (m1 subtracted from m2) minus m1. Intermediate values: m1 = 11.8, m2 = 0.421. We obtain -23.1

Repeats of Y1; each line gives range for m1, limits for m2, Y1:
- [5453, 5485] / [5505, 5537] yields -23.3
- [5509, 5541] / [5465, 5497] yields -23.9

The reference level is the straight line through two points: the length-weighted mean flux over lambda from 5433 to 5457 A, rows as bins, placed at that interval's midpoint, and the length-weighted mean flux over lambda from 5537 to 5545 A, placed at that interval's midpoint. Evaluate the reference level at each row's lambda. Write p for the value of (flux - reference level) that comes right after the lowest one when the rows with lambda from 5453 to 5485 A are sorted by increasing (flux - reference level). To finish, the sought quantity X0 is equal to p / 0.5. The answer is -0.78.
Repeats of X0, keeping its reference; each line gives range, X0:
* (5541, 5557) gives 0.28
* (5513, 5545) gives -0.85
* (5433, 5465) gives -1.12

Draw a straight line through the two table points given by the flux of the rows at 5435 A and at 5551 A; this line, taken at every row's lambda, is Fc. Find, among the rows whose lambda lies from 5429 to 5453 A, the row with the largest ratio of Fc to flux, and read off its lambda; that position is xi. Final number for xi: 5435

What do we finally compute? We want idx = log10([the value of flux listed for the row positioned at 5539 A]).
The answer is 1.08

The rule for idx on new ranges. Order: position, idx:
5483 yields 1.06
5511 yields 1.10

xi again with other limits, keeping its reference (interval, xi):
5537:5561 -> 5559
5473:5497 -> 5483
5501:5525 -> 5503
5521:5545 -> 5531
